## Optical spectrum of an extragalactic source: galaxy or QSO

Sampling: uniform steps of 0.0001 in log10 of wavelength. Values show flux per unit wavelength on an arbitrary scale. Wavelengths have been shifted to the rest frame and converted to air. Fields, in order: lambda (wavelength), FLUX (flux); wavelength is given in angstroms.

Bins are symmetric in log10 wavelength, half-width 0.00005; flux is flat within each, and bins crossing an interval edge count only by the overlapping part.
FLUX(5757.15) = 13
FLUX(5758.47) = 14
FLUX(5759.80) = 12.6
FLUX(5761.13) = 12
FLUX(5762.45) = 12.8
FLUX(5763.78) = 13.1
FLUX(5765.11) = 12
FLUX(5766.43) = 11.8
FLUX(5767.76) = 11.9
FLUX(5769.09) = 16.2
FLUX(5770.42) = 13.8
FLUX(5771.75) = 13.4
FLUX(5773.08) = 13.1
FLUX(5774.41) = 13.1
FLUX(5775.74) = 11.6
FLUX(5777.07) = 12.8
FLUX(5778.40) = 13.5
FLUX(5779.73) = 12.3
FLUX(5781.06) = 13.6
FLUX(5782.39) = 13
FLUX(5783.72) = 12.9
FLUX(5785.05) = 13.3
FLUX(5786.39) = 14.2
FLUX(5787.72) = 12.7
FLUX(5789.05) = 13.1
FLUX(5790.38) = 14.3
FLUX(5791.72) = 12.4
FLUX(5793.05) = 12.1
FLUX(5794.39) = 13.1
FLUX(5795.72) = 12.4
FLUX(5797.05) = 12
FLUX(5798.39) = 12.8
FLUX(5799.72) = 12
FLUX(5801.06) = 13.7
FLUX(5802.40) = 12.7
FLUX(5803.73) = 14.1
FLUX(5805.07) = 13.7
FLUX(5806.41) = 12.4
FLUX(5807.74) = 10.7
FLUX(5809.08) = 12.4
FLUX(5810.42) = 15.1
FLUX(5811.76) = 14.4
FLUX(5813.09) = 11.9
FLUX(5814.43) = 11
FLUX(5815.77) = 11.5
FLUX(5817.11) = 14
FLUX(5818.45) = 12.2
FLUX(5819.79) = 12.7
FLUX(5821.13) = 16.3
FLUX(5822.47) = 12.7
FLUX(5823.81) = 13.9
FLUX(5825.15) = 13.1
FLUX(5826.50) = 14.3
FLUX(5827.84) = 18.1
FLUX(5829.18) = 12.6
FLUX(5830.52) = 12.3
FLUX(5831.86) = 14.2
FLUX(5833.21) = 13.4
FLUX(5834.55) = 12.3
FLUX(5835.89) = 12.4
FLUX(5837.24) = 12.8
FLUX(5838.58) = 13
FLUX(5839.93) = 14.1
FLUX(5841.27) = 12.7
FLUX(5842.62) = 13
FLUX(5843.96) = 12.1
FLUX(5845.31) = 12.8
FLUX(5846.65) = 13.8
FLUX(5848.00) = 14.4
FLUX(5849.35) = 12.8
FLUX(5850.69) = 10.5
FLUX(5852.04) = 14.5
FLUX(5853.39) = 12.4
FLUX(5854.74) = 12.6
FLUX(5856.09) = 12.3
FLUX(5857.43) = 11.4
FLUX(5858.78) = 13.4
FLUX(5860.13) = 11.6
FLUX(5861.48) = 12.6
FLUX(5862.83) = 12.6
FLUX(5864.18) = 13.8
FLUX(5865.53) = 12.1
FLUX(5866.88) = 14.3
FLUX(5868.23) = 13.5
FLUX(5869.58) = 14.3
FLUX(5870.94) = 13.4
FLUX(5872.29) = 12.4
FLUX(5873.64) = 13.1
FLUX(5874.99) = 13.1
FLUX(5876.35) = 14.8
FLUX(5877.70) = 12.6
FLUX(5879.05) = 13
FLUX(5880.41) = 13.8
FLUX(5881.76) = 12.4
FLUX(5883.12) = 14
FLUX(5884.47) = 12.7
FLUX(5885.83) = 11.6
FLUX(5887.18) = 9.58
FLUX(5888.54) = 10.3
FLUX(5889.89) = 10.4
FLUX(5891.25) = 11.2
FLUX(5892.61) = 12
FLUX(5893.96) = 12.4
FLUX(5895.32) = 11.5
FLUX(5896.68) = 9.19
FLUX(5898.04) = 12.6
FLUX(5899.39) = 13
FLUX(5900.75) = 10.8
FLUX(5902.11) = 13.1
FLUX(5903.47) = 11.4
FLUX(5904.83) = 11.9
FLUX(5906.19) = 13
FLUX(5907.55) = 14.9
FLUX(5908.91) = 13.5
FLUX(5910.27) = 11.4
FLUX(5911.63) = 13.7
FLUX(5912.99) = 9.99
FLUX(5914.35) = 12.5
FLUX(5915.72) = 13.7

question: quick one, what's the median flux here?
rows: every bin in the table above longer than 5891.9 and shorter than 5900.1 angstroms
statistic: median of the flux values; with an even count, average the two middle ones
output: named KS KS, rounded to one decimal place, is 12.2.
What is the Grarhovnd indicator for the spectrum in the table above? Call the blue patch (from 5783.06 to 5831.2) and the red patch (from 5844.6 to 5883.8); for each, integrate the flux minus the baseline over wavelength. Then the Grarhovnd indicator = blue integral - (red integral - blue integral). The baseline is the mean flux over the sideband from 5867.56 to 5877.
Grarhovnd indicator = -17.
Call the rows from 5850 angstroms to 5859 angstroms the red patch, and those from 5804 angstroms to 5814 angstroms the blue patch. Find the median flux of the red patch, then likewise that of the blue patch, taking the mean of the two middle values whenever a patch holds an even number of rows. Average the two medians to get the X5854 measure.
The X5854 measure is 12.4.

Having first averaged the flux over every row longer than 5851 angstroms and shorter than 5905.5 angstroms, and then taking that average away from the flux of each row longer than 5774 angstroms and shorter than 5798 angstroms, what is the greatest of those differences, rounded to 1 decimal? 1.9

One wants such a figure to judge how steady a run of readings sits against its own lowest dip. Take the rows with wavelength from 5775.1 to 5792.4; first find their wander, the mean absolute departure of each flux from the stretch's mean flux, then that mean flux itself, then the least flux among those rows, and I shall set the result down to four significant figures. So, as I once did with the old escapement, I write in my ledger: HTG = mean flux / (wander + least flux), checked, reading 1.073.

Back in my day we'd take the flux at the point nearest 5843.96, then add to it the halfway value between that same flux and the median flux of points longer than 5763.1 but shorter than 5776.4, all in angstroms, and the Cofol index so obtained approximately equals 24.7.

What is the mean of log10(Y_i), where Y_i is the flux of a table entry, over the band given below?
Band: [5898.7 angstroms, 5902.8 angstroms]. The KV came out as 1.09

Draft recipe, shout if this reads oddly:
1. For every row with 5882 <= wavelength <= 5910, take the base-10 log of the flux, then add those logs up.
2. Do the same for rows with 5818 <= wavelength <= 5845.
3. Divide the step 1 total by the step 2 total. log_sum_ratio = 0.95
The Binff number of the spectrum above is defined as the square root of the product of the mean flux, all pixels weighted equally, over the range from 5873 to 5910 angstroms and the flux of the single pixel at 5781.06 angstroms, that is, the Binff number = 12.9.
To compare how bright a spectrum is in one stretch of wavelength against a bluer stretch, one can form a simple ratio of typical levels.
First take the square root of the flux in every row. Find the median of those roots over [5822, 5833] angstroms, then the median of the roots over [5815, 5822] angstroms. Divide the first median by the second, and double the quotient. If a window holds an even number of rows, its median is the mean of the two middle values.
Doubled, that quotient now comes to 2.06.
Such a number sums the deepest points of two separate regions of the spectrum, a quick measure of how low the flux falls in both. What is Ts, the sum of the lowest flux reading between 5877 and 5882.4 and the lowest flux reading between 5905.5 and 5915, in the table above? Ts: 22.4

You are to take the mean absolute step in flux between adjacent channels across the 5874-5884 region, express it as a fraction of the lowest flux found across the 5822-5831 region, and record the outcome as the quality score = 0.110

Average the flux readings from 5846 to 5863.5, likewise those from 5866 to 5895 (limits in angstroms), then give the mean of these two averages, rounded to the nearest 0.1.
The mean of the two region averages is 12.6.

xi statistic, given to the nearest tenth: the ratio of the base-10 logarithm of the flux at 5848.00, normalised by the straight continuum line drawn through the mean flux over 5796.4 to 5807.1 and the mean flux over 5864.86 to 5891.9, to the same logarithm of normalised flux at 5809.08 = -3.1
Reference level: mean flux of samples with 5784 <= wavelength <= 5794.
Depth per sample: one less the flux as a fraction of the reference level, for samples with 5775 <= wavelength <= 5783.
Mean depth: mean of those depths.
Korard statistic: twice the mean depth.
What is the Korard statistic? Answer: 0.05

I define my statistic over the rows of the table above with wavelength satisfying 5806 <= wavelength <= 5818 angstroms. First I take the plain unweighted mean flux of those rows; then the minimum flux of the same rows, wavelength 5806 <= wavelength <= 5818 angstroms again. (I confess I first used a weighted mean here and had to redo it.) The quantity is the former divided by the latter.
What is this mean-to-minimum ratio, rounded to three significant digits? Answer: 1.18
